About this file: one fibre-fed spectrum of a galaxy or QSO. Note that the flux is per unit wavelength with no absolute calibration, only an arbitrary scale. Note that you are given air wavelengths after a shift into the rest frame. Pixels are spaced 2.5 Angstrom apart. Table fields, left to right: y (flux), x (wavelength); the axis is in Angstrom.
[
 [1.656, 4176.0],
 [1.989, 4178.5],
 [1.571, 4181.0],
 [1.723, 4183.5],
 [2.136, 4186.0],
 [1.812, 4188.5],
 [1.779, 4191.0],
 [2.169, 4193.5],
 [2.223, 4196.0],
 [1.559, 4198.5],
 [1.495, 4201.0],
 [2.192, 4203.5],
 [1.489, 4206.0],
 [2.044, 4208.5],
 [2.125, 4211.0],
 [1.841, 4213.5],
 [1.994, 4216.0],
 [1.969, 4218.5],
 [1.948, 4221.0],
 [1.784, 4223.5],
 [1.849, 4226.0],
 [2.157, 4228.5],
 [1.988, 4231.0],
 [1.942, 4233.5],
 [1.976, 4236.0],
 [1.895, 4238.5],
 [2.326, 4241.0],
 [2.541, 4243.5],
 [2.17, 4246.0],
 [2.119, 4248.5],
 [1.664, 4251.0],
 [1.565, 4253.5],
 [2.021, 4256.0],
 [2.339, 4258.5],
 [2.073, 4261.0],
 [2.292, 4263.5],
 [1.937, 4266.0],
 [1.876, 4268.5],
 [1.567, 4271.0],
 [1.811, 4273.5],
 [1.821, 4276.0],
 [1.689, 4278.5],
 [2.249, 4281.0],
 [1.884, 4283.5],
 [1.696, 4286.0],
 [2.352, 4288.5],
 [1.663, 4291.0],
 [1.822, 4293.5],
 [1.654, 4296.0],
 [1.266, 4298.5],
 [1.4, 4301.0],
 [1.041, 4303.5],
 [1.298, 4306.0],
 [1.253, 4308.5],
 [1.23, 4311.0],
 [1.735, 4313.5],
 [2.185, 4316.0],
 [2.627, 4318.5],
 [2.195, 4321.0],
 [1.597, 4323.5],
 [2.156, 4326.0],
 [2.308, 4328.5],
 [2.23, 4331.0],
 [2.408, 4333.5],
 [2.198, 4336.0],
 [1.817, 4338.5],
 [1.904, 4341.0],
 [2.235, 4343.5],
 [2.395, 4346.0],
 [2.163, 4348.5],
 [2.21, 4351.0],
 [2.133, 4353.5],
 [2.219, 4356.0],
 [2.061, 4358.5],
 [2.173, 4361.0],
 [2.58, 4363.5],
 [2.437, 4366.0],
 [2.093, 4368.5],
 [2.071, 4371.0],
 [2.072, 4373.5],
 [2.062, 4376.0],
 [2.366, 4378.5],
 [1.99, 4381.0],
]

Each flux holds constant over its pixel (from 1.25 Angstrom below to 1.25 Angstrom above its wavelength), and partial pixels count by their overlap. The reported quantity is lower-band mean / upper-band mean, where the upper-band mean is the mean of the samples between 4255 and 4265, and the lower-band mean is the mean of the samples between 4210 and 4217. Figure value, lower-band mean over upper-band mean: 0.91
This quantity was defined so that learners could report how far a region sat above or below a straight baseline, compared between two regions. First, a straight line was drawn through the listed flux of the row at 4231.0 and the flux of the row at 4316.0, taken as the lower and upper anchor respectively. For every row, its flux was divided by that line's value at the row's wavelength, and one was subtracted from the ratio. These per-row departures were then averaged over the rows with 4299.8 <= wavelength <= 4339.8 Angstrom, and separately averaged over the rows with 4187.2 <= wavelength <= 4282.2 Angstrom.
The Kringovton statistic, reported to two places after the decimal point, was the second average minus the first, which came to 0.14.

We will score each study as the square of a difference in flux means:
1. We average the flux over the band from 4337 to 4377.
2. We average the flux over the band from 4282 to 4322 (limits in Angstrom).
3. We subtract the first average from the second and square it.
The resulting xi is 0.21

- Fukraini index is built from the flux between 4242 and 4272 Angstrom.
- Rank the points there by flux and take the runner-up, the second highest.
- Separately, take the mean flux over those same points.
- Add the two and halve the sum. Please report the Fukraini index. 2.18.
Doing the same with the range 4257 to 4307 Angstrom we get 2.06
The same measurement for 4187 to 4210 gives 2.03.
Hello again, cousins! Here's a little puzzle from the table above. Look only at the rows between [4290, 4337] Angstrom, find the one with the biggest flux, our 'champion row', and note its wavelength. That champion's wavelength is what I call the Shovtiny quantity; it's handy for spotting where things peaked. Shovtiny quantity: 4318.5 Angstrom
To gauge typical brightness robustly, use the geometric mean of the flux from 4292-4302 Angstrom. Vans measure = 1.52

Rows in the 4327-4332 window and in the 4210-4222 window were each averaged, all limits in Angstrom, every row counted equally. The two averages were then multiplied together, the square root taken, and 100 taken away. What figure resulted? -97.9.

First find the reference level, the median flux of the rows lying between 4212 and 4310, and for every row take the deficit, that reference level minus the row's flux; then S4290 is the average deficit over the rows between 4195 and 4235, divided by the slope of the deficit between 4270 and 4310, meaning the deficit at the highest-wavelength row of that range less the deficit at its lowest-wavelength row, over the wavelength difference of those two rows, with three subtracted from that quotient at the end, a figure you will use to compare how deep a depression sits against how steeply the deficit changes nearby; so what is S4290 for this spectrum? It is -6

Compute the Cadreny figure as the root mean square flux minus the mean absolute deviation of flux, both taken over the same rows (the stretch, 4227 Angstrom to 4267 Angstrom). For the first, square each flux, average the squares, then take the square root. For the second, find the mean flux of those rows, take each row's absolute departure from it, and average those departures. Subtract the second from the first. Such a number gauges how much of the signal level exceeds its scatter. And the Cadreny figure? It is 1.89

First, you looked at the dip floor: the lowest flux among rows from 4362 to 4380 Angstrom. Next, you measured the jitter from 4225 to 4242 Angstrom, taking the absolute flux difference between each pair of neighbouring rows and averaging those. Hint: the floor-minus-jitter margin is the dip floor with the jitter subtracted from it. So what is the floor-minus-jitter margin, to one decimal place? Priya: 1.9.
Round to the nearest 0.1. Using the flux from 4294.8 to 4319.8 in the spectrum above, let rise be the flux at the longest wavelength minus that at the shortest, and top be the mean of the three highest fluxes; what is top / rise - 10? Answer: -7.8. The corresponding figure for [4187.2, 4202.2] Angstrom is -16.5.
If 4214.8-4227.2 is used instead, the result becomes -23.6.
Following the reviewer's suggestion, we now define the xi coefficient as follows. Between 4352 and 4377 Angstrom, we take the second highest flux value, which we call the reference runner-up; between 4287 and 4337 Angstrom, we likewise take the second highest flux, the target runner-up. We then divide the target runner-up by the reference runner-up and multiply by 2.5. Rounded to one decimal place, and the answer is 2.5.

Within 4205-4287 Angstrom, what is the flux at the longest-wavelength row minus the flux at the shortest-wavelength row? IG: 0.2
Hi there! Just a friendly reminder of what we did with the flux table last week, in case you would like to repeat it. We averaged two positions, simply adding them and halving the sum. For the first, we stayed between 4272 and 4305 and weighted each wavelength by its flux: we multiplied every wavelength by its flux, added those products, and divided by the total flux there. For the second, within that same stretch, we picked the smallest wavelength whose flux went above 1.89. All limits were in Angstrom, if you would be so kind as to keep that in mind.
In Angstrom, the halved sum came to 4284.2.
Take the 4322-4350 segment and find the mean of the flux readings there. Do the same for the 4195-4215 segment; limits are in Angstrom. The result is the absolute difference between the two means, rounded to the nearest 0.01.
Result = 0.26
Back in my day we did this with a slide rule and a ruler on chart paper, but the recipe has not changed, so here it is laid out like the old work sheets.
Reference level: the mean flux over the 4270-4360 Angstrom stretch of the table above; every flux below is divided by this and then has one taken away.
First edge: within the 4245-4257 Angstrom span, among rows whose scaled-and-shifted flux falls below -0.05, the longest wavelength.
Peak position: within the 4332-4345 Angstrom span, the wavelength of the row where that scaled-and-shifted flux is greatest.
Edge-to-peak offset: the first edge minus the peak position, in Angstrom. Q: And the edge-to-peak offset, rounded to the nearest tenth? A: -80.0 Angstrom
